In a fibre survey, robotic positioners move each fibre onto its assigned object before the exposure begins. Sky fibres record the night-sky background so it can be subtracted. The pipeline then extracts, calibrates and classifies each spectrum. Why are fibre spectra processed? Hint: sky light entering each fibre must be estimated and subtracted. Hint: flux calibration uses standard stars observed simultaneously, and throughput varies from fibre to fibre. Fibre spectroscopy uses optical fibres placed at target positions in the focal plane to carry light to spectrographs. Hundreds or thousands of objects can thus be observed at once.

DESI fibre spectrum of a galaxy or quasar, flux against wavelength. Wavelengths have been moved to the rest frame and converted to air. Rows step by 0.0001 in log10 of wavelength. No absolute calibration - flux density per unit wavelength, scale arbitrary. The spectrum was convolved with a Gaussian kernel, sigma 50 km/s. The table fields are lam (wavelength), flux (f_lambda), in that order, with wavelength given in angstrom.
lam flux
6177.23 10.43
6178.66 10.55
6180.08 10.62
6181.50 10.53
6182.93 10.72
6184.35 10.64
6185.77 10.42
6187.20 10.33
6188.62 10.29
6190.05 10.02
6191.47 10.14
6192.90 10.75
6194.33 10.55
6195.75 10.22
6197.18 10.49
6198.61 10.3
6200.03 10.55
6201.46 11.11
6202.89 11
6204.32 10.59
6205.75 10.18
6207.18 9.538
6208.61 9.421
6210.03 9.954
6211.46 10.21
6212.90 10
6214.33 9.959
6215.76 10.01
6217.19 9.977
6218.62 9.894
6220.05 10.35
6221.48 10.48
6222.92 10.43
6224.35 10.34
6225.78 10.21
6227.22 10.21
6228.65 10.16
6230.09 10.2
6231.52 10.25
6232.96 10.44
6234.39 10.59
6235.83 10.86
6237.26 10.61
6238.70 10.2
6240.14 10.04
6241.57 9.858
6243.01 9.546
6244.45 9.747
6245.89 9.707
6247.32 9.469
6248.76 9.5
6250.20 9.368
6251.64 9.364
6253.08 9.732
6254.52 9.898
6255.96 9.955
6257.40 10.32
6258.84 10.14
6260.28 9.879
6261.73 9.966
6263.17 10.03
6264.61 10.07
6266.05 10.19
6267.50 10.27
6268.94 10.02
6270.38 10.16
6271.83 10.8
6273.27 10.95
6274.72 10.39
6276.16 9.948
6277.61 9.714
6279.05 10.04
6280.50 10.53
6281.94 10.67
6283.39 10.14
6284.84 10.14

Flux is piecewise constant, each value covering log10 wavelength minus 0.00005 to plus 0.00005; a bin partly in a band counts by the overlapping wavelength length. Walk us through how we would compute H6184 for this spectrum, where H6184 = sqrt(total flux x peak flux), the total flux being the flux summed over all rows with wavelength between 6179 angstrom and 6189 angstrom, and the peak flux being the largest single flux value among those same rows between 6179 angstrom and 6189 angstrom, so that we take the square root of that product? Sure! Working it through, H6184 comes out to 28.1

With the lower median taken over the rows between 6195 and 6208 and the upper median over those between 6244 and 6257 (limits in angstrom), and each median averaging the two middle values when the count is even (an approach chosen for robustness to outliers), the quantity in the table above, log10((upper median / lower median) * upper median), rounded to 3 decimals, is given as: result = 0.953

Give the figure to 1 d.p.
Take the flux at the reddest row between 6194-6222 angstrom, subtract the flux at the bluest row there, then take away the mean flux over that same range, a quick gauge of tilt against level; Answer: -10.3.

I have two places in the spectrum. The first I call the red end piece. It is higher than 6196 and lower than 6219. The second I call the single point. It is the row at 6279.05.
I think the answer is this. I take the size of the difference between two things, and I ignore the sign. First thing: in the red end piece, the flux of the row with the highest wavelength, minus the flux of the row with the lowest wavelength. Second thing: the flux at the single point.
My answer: 10.6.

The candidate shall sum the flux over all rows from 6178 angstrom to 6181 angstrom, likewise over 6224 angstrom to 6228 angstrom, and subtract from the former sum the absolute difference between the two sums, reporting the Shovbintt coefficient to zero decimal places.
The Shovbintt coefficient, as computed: 12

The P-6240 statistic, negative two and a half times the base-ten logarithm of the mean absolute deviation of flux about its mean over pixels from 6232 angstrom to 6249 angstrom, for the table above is 1.0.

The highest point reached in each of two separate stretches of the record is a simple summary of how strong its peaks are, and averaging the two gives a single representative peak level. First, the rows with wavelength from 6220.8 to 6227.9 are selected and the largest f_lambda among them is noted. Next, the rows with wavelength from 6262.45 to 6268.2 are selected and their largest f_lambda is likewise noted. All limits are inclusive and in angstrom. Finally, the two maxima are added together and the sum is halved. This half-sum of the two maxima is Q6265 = 10.4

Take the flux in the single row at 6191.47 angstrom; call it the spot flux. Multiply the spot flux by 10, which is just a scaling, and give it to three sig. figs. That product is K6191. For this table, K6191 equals 101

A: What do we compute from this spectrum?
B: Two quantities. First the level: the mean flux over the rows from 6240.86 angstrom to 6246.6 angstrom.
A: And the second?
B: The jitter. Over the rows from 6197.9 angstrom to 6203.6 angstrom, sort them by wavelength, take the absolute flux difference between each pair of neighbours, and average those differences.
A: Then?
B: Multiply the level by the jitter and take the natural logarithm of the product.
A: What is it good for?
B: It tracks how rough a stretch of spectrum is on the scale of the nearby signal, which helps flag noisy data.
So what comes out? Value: 1.1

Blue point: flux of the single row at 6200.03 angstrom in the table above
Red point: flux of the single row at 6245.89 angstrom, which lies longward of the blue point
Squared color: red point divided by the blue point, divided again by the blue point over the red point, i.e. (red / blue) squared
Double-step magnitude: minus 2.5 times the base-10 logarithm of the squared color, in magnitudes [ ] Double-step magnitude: 0.18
